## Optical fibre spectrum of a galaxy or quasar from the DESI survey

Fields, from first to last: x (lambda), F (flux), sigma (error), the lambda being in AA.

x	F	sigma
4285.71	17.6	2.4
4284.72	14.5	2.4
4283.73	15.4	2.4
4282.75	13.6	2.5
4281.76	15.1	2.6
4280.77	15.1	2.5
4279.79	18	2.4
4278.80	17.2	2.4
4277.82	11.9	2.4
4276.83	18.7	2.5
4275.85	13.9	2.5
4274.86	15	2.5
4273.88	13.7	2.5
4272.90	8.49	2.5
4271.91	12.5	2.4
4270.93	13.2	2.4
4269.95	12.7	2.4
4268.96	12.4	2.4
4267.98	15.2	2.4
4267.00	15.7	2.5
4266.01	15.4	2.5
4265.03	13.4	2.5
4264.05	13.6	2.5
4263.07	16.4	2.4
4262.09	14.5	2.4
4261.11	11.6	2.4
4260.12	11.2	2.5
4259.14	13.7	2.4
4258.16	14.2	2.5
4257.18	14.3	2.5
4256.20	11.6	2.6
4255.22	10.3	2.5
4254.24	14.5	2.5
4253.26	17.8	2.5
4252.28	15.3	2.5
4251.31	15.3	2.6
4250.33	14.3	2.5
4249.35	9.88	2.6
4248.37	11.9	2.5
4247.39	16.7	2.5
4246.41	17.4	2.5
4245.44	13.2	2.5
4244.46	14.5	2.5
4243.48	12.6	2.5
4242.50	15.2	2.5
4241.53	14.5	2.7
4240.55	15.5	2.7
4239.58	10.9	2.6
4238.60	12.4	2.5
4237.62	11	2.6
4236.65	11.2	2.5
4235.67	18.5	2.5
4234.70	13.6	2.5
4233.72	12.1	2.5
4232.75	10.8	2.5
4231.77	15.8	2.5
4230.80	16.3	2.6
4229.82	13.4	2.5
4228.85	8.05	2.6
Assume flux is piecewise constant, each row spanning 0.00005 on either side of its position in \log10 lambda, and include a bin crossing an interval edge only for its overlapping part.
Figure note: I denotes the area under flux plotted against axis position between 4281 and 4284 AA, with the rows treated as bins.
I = 44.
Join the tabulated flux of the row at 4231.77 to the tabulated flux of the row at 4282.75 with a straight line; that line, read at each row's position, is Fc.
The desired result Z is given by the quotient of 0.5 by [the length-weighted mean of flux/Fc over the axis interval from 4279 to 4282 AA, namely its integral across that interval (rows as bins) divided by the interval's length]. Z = 0.42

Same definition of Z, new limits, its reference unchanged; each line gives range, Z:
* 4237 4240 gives 0.68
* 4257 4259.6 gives 0.52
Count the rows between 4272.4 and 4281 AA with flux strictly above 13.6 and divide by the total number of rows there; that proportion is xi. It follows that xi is 0.78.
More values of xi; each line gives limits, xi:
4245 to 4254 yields 0.67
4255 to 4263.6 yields 0.56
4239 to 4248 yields 0.67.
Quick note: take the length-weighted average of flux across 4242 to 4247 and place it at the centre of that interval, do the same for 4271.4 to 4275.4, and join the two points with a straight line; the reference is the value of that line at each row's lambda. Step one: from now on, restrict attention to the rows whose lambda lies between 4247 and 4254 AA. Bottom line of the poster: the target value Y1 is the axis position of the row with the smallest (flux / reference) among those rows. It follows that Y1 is 4249.35 AA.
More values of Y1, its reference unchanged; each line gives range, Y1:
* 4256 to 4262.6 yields 4260.12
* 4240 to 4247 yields 4243.48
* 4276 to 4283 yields 4277.82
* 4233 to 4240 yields 4237.62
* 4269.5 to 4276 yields 4272.90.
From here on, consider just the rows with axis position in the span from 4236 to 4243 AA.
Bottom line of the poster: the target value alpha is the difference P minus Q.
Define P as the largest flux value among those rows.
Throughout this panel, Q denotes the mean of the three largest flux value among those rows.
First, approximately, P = 15.5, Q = 15.1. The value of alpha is 0.4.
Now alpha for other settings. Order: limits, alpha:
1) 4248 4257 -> 1.7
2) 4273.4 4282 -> 0.7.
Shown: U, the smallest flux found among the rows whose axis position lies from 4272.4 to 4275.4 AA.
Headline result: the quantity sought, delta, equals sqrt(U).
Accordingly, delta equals 2.91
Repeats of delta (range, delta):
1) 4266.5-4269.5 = 3.52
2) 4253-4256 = 3.21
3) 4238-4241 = 3.30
